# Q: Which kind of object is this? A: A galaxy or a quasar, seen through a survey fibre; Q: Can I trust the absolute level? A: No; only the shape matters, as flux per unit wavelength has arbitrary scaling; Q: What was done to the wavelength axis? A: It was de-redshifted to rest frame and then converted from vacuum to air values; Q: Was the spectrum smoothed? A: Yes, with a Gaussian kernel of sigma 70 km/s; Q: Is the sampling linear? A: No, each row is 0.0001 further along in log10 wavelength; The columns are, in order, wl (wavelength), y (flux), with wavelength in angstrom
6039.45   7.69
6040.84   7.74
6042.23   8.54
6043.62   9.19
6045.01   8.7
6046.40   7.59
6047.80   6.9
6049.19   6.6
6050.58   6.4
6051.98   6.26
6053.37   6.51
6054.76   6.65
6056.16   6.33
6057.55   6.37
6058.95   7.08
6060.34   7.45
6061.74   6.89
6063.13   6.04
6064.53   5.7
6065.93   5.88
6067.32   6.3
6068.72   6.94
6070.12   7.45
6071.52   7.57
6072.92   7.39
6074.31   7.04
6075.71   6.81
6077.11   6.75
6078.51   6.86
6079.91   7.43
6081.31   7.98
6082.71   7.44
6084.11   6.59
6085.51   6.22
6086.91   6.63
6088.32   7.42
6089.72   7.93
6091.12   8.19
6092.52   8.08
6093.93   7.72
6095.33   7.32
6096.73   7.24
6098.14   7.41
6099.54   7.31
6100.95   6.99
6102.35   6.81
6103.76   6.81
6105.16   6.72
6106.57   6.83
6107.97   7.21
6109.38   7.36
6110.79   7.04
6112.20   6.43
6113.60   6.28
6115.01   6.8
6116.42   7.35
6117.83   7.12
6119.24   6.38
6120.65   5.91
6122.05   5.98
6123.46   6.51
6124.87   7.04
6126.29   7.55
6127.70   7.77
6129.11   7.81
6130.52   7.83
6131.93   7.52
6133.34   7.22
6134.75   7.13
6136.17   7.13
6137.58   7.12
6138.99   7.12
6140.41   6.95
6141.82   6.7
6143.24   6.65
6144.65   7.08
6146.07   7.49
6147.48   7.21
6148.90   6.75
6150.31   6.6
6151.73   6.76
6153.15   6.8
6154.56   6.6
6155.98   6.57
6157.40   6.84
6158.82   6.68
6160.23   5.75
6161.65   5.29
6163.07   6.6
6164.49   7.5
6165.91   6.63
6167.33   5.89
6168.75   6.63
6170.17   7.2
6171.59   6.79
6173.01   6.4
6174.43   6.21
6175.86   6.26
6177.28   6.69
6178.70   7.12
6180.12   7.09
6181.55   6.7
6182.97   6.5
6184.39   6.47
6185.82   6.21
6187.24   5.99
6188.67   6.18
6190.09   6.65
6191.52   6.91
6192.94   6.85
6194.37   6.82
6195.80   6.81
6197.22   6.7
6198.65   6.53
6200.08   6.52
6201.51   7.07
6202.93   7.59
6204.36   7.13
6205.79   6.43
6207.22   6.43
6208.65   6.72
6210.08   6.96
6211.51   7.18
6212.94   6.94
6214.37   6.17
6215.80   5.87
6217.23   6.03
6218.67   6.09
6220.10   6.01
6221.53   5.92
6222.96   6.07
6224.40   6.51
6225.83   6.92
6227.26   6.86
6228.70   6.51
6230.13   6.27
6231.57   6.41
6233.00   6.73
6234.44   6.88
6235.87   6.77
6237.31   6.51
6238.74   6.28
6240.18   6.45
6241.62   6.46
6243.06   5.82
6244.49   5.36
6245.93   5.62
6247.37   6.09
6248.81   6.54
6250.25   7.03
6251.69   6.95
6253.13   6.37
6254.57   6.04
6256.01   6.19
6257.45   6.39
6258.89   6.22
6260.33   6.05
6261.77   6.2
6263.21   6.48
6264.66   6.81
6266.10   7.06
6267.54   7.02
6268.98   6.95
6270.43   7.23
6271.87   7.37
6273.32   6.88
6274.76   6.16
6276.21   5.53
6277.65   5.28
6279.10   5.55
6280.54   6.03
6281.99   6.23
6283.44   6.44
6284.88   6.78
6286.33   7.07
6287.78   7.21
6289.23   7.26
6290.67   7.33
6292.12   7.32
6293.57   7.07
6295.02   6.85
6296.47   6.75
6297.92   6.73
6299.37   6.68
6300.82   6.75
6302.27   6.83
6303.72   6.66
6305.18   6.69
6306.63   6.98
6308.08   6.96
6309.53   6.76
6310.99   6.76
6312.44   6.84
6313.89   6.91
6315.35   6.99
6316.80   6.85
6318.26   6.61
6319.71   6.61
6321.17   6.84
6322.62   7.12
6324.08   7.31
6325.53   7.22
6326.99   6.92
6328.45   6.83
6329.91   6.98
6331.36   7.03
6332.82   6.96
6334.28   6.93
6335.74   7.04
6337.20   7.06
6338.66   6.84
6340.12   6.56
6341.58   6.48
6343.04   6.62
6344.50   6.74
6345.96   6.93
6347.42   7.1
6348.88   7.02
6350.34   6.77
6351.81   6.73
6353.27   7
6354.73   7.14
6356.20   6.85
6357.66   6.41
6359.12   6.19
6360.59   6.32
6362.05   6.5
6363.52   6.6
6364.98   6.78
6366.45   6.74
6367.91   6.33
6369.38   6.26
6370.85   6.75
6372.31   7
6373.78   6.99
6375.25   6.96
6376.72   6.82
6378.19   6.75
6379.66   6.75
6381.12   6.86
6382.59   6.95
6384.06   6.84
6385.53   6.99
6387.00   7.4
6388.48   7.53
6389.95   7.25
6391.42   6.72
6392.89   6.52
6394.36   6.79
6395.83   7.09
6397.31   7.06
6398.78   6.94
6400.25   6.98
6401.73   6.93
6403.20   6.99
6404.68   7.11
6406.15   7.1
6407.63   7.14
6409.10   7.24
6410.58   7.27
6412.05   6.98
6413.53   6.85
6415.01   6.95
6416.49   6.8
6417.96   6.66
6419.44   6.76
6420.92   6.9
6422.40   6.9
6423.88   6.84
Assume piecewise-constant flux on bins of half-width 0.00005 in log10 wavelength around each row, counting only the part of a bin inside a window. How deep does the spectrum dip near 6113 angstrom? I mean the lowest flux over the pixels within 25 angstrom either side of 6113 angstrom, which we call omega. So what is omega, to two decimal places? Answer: 5.91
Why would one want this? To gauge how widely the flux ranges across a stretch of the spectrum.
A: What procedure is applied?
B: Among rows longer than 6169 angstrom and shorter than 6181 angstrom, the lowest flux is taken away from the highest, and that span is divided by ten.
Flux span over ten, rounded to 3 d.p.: 0.099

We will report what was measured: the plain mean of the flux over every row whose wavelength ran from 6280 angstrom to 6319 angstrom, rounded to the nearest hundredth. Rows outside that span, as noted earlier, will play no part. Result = 6.83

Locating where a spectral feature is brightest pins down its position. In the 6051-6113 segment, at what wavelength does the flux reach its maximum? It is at 6091.12 angstrom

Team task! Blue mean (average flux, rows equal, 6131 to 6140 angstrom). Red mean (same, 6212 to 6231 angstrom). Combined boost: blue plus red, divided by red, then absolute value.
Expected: 2.14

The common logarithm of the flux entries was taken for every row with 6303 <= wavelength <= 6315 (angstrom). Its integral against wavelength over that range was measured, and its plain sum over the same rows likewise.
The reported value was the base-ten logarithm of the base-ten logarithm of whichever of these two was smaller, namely -0.084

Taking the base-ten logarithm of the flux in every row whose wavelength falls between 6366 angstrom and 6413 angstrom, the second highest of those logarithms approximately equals 0.869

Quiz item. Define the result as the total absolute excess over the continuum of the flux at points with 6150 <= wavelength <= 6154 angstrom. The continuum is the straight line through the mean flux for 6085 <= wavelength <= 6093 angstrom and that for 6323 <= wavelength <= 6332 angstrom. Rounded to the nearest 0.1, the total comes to 1.8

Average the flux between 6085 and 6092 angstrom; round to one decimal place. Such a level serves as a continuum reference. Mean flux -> 7.3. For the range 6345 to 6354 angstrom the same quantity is 6.9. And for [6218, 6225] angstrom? 6.1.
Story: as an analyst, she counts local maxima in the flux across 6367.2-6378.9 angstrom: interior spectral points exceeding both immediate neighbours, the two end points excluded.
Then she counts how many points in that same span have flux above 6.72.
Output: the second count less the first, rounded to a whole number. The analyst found 5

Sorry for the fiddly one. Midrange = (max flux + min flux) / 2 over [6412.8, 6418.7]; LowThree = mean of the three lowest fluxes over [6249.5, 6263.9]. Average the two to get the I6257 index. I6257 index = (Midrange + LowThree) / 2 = 6.45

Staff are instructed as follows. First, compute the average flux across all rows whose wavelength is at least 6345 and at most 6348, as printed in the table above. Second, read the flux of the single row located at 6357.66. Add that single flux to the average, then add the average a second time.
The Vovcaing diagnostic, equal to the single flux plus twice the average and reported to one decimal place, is 20.4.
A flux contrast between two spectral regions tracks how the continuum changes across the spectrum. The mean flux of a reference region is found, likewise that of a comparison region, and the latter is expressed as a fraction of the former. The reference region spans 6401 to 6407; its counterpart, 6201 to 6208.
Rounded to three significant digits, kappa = 0.985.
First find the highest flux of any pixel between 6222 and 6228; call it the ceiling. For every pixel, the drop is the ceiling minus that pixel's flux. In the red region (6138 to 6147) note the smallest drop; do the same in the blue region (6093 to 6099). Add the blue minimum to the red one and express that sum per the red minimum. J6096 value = 2.4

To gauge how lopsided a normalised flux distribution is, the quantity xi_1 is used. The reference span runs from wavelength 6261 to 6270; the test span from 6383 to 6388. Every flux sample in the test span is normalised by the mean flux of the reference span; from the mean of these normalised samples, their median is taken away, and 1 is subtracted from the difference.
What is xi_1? -0.987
